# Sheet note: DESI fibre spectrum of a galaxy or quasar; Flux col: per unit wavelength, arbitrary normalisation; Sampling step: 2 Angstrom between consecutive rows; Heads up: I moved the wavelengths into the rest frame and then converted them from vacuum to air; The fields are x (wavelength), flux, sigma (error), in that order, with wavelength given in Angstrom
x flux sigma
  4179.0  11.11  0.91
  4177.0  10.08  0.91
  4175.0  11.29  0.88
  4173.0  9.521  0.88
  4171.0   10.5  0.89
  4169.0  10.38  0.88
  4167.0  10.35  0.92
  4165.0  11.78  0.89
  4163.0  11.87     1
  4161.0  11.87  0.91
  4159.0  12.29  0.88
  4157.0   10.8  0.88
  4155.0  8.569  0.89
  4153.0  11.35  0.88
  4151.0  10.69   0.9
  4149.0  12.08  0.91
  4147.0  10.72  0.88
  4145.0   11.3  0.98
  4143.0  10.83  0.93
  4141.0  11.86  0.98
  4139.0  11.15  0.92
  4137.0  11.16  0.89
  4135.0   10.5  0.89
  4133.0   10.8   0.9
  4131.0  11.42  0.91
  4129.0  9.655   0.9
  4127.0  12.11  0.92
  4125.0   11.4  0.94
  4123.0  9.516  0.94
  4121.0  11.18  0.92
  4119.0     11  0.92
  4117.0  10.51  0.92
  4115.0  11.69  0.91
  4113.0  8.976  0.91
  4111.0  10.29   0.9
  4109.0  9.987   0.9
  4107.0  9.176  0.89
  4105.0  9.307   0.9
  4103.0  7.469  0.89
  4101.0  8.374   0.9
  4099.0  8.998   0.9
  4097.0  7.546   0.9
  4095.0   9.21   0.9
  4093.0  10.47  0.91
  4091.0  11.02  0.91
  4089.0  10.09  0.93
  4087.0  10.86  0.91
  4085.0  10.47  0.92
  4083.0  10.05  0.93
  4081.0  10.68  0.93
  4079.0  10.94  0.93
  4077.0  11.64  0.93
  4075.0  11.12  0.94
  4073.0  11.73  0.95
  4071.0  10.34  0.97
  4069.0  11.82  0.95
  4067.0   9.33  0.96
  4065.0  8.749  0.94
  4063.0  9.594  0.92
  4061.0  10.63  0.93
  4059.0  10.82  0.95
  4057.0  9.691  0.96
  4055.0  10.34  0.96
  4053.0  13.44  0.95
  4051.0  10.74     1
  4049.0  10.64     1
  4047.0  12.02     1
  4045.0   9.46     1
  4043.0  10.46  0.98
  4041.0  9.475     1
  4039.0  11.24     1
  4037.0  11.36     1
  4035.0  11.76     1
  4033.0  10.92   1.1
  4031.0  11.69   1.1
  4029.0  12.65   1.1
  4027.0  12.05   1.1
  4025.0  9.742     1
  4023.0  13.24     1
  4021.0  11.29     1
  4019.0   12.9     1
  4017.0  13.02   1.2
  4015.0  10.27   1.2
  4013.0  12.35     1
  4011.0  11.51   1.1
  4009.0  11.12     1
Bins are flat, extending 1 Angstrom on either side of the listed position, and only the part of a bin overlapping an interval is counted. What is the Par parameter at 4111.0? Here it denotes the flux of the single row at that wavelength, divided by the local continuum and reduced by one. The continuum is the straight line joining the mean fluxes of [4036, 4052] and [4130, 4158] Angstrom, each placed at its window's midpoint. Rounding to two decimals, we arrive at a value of -0.05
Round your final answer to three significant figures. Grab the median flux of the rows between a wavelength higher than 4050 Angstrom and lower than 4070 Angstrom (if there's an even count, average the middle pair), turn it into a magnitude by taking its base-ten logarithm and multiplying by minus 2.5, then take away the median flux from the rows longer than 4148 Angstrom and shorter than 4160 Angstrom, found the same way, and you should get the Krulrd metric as -13.6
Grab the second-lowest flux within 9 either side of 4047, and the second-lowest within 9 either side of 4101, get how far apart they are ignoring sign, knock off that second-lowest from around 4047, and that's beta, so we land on -7.5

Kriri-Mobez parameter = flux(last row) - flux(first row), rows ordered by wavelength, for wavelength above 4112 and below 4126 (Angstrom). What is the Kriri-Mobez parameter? 2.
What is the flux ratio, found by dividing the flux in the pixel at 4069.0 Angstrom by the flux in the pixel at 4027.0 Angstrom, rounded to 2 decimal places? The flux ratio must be 0.98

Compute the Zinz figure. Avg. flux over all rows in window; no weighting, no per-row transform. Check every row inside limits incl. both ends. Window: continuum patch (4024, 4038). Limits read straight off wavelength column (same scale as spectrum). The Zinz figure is 11.5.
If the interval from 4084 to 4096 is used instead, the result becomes 10.4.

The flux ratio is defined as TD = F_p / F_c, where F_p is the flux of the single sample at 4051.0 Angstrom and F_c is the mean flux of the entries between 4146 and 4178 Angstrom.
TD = 0.99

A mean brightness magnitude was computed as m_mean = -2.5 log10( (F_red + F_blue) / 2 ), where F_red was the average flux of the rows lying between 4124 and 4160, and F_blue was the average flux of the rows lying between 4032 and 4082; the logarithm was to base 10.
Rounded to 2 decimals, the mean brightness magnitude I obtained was -2.59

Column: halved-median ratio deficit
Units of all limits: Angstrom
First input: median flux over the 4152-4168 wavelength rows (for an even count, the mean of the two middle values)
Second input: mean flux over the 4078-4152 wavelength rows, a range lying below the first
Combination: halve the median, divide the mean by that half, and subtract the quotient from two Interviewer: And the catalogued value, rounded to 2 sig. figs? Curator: 0.21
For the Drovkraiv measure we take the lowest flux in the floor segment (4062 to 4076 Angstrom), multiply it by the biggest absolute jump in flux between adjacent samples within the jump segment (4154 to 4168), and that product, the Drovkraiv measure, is 20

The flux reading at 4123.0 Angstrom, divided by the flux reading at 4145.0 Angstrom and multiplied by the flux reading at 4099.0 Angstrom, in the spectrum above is 8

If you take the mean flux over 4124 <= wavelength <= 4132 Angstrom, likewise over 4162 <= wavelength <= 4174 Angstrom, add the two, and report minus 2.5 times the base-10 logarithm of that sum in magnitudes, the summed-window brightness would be -3.350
